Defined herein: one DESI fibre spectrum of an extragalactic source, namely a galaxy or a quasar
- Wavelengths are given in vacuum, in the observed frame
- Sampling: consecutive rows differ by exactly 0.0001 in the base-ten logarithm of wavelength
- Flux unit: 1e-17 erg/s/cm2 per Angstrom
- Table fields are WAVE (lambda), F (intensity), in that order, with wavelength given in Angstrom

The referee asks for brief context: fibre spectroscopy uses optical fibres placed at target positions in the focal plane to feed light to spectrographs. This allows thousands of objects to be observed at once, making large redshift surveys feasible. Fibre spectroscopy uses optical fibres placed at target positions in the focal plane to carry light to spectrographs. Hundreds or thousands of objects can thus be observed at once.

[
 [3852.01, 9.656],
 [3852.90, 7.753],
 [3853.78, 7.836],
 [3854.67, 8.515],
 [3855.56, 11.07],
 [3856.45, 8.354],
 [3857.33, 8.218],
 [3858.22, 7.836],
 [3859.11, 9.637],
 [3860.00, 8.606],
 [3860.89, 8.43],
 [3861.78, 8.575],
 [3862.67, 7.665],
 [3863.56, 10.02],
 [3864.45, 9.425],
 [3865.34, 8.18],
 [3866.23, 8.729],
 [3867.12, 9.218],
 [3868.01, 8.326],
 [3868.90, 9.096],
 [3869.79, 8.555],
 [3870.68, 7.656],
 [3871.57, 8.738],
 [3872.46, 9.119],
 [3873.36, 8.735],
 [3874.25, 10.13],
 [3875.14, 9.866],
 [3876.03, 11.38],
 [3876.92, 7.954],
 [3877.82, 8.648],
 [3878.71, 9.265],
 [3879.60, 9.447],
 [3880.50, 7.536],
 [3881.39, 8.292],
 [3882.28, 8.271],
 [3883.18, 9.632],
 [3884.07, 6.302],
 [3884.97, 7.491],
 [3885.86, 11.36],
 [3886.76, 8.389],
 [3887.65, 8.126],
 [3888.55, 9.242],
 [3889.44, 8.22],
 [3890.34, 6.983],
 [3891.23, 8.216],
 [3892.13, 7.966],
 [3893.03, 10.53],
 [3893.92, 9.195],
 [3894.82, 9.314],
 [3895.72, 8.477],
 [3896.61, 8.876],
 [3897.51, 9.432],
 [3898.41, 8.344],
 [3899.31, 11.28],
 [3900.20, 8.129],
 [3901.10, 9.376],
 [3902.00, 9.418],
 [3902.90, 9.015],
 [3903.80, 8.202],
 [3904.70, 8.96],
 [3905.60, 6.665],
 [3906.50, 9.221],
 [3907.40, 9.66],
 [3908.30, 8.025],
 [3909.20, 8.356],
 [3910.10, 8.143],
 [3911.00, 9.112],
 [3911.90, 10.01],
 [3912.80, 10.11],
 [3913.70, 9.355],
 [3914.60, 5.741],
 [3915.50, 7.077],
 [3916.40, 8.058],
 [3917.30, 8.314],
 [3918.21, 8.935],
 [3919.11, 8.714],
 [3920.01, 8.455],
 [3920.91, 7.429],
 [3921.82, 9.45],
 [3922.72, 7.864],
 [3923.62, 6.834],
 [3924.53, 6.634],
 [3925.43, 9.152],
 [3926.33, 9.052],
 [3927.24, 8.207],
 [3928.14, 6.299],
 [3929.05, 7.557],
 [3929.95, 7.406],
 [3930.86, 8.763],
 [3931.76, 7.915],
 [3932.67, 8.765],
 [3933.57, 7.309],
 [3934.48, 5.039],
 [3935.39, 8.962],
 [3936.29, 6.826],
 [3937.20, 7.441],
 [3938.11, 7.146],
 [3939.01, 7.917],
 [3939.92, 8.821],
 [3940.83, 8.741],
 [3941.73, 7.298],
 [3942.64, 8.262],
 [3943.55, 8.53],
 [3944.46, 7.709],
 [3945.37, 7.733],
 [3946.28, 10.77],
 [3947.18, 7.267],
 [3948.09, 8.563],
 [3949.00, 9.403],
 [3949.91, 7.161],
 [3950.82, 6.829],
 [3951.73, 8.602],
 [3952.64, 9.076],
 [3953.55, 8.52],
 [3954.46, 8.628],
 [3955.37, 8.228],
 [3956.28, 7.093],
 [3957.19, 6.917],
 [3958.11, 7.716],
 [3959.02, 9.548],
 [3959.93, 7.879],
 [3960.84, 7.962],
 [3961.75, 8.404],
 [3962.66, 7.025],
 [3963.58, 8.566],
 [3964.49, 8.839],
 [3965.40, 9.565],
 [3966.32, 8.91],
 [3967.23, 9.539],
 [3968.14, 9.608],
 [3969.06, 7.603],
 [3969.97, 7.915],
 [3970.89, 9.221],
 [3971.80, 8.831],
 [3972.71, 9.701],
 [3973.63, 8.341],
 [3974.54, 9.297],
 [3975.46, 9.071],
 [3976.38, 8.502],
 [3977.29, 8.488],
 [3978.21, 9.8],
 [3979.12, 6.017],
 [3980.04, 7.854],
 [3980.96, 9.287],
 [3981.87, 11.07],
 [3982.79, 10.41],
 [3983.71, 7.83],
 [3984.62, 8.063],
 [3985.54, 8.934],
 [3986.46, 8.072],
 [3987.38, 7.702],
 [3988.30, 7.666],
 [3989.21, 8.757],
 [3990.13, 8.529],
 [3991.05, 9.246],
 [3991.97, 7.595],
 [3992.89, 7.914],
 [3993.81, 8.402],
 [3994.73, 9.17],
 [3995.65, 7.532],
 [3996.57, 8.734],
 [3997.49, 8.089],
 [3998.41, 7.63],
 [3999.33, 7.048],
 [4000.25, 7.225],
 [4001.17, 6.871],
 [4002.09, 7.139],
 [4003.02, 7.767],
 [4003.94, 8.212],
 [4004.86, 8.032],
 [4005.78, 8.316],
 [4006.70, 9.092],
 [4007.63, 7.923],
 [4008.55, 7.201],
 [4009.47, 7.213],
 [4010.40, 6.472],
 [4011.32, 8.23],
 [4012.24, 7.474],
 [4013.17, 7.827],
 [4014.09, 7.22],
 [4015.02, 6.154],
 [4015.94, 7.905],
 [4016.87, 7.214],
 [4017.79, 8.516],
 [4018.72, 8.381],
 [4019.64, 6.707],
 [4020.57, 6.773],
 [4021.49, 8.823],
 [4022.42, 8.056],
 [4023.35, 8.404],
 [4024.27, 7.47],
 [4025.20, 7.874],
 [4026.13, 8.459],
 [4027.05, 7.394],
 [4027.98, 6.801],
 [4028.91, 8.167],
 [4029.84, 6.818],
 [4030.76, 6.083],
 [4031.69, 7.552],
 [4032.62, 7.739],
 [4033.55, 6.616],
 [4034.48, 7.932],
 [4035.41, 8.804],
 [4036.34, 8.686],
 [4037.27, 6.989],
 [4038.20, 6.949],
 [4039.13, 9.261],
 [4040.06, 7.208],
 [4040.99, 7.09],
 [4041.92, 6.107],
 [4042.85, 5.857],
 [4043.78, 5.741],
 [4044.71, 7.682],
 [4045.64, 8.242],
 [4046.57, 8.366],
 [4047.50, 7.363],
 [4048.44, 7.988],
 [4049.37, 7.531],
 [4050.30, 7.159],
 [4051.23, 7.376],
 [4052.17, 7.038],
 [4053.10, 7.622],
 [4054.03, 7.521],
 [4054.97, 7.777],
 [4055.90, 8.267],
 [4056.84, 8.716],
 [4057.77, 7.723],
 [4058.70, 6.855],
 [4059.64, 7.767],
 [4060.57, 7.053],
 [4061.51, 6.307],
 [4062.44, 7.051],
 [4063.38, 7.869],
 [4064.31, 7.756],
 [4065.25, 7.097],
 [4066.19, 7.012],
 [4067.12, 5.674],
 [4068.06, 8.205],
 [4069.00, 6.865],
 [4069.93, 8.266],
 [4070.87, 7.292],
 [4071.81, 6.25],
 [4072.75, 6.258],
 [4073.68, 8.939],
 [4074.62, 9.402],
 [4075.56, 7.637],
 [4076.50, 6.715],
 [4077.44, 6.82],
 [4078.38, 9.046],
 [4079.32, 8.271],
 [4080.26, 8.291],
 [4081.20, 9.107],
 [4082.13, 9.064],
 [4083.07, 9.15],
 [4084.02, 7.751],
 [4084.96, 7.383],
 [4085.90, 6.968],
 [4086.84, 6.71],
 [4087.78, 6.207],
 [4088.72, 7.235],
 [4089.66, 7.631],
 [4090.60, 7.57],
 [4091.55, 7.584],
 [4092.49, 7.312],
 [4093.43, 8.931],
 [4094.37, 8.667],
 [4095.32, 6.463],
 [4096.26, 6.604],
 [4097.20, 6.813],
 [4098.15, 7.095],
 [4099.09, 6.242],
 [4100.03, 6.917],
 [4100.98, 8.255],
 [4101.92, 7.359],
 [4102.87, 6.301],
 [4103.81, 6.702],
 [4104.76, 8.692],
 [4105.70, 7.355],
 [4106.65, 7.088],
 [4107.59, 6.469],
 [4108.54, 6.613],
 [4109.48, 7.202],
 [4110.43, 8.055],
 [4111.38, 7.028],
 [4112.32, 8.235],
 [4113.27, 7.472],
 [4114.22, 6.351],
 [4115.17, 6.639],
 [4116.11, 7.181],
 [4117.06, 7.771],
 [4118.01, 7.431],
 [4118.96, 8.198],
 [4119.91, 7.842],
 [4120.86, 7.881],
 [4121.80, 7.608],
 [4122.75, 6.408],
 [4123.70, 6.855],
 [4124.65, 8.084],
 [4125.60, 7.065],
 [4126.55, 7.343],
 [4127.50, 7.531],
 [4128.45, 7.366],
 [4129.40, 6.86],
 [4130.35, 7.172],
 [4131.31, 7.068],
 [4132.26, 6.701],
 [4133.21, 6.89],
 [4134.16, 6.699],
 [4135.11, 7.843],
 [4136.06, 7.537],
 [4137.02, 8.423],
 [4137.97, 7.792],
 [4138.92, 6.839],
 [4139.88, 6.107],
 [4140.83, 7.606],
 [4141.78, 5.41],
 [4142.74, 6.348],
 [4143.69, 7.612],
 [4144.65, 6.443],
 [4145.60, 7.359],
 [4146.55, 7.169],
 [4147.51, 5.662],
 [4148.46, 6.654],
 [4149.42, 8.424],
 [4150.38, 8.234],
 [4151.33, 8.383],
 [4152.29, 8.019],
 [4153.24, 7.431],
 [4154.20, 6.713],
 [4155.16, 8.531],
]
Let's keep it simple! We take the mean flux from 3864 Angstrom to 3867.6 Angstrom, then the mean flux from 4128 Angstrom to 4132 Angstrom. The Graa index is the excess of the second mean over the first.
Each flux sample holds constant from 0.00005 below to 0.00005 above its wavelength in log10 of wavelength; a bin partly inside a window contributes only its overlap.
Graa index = -1.8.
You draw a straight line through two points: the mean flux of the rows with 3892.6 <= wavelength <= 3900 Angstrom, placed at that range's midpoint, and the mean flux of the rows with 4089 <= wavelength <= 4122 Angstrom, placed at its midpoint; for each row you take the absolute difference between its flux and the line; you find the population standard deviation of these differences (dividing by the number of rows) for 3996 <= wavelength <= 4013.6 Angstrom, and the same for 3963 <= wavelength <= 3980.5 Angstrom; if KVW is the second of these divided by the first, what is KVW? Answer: 1.12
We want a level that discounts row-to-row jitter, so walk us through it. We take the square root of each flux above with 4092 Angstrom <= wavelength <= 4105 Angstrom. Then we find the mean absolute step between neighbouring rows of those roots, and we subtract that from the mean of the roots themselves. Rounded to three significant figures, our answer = 2.53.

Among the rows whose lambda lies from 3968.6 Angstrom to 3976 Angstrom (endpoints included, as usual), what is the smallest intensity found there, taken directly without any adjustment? 7.603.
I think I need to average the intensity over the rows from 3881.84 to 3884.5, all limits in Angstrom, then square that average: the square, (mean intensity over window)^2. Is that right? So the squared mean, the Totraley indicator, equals 65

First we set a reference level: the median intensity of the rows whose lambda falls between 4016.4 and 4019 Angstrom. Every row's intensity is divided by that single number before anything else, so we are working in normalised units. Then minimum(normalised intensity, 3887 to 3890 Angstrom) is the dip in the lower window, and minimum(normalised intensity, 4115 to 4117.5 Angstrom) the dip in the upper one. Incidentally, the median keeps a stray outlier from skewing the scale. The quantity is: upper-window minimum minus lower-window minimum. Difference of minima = -0.18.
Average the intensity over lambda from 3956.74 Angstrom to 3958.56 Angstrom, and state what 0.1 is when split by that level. 0.0137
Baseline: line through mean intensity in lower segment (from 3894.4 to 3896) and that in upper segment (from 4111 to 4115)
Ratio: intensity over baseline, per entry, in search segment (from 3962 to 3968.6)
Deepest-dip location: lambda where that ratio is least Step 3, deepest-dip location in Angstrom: 3962.66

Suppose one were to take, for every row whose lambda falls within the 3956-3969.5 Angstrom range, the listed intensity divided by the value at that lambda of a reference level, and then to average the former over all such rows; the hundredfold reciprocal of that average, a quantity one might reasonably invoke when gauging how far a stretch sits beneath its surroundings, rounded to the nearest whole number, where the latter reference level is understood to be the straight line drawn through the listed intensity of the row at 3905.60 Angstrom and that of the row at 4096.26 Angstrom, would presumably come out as 80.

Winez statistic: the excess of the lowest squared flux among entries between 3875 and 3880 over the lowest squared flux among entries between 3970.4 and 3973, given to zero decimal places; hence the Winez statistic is -15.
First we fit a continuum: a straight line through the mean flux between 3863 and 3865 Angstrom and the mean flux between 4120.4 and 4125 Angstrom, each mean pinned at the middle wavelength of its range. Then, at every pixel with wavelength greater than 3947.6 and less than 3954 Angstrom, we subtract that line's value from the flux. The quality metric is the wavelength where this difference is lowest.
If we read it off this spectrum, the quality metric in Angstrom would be 3950.82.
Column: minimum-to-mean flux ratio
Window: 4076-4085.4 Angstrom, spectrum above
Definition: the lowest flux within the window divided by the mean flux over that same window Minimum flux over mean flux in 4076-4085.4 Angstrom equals 0.82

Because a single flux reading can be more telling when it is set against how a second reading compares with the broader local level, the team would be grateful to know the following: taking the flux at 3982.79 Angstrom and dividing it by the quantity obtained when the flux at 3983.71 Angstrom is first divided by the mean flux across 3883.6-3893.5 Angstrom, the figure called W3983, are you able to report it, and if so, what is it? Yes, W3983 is 11.2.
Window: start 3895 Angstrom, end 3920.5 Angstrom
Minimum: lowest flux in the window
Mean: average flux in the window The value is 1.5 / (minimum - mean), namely -0.51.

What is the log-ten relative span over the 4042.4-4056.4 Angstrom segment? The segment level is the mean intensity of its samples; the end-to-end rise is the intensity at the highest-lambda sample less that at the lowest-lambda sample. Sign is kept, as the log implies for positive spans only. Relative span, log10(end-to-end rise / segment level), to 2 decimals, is -0.49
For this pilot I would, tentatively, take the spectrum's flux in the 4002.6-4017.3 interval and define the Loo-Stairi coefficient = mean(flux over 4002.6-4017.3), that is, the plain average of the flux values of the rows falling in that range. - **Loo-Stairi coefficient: 7.6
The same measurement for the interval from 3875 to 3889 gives 8.8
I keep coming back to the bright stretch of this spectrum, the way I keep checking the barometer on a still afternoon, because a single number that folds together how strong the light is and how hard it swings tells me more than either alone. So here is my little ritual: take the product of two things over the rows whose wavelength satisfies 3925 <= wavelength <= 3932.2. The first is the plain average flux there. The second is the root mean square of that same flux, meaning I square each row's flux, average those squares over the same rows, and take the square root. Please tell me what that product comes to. 65.1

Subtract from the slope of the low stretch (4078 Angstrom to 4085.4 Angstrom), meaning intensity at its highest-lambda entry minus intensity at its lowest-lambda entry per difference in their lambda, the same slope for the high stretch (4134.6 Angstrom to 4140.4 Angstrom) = 0.11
